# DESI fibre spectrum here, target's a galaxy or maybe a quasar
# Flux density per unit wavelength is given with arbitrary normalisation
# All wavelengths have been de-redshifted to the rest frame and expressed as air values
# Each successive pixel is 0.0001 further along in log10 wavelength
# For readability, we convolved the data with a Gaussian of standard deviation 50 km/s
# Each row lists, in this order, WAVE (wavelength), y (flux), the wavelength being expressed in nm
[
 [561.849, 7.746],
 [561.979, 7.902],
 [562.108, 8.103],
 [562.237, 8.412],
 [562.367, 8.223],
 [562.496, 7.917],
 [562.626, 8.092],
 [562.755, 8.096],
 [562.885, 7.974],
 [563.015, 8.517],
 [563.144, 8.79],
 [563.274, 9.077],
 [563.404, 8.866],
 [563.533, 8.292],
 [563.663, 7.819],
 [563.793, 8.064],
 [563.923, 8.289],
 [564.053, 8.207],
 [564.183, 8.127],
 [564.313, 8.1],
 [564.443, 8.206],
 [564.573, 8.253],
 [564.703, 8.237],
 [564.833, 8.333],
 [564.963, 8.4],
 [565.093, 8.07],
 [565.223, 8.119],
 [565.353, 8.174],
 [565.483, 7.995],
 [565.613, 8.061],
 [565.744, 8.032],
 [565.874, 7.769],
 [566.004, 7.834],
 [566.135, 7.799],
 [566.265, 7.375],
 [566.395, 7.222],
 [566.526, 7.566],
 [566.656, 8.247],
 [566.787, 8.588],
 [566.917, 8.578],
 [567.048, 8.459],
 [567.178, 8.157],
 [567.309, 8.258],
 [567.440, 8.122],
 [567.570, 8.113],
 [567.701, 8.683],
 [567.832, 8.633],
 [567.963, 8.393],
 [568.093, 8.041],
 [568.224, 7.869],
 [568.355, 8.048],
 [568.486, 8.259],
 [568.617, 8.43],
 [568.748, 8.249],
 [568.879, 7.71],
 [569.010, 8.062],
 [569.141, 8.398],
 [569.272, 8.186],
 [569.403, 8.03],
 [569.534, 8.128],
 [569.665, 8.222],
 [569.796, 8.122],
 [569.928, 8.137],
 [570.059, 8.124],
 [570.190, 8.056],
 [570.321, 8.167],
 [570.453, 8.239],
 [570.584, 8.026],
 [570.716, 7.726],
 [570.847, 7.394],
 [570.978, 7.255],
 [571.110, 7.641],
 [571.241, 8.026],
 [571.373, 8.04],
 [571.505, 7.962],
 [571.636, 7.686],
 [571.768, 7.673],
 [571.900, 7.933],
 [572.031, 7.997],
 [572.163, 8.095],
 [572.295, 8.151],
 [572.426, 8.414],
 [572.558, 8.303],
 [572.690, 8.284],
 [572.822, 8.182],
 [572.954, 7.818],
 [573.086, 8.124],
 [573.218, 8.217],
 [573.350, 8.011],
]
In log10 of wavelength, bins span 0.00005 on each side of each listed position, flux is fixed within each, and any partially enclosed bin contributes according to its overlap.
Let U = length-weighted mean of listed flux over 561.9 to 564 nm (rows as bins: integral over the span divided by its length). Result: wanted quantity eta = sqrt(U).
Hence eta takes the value 2.88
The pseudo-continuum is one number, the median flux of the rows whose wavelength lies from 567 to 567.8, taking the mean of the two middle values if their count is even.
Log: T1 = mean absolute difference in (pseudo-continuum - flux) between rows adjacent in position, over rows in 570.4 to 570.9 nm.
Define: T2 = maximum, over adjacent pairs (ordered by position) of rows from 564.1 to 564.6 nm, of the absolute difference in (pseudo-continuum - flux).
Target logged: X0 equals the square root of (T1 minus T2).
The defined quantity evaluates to 0.42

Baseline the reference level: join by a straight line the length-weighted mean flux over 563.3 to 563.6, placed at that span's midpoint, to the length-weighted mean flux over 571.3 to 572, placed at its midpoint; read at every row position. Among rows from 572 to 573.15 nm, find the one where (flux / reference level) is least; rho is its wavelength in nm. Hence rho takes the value 572.954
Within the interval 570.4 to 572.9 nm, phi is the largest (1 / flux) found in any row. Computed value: 0.138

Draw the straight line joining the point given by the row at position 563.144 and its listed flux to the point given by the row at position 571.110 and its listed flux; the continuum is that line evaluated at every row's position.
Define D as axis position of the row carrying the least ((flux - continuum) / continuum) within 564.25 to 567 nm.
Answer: 566.395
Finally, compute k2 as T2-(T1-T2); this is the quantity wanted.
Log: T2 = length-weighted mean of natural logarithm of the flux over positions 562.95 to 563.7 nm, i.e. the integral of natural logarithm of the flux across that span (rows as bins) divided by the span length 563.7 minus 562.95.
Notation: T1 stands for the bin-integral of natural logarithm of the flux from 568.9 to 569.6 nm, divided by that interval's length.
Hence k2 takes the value 2.20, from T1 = 2.10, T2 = 2.15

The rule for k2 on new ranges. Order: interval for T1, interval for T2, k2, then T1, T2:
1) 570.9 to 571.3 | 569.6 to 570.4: 2.16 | 2.03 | 2.10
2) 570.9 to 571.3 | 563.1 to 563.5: 2.33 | 2.03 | 2.18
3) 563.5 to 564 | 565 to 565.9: 2.08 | 2.09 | 2.09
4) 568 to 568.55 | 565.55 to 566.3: 2.02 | 2.09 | 2.06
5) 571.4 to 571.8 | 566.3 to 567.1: 2.12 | 2.05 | 2.09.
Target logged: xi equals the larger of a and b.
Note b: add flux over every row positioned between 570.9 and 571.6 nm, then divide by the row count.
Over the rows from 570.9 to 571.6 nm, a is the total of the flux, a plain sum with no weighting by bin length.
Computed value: 38.9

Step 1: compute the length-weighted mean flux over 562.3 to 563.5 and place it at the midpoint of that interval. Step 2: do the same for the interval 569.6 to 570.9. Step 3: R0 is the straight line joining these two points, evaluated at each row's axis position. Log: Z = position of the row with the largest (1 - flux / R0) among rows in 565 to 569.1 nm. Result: 566.395 nm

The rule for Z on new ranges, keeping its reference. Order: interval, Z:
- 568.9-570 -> 569.403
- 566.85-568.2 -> 568.093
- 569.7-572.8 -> 570.978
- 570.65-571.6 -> 570.978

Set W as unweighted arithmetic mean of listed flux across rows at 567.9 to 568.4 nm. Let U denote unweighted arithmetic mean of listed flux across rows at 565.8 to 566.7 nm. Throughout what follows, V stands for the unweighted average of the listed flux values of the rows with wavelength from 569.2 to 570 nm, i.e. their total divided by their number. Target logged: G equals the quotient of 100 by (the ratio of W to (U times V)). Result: 773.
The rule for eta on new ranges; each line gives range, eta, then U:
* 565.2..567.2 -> 2.83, 7.99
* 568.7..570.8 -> 2.84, 8.09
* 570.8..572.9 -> 2.82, 7.94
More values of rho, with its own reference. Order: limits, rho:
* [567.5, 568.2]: 568.093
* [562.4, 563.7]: 562.496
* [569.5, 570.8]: 570.716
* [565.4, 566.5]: 566.395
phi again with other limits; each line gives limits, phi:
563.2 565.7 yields 0.128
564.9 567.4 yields 0.138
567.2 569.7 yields 0.130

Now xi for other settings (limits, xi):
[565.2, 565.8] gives 40.4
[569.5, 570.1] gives 40.7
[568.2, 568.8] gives 40.9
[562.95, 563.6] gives 43.5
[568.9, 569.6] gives 40.8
